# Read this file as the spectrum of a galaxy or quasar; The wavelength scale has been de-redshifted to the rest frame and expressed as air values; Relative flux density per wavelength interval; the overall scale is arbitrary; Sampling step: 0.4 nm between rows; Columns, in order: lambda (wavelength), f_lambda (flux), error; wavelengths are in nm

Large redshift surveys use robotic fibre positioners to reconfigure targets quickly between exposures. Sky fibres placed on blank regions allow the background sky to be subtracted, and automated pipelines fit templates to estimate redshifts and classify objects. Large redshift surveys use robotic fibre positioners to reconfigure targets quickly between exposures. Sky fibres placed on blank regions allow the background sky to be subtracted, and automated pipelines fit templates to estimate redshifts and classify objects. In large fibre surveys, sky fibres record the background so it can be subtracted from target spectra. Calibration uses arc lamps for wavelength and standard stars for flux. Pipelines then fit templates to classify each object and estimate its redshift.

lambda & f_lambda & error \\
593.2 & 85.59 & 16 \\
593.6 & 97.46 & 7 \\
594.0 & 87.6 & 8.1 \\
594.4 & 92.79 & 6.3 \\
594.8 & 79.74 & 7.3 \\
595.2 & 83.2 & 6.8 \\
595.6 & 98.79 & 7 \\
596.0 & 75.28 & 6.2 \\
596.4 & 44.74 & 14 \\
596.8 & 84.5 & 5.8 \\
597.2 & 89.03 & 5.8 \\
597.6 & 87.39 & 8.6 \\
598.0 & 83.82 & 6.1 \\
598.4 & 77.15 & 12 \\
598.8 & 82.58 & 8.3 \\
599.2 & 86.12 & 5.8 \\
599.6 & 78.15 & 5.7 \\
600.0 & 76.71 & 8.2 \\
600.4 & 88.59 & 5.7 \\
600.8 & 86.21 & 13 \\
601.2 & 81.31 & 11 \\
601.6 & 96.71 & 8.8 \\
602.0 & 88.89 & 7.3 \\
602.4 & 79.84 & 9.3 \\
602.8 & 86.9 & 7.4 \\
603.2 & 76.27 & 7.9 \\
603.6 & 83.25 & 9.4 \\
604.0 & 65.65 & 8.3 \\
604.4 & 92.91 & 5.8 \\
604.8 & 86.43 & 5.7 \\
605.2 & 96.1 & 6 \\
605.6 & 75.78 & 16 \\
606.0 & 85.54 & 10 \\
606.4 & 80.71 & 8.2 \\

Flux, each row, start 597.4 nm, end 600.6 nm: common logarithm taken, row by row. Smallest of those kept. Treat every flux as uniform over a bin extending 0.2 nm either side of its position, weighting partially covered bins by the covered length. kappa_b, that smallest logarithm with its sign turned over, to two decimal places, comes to -1.88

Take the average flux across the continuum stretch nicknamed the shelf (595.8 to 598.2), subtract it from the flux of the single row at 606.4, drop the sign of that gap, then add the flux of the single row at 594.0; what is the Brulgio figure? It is 91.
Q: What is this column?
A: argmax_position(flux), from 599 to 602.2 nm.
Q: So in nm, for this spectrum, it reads 601.6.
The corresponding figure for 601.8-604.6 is 604.4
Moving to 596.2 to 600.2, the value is 597.2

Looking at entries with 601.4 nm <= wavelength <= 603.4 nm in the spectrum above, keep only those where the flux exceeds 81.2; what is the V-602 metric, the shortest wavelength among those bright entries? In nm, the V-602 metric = 601.6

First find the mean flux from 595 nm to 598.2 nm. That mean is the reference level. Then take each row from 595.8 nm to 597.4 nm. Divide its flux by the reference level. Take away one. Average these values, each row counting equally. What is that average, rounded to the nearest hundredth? -0.09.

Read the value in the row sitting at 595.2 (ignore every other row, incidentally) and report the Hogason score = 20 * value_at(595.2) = 1664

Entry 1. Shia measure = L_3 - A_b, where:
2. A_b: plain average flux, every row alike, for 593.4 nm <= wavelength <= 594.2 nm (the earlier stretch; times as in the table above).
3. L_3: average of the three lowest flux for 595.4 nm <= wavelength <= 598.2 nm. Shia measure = -24.6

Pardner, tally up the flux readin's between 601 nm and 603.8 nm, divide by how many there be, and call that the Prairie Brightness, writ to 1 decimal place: 84.7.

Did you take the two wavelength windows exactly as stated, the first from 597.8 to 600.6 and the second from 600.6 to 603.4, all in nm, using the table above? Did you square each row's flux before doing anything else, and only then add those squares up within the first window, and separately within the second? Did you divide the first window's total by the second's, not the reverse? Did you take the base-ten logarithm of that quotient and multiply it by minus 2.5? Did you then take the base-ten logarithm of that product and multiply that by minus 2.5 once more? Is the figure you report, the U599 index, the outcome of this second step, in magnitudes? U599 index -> 2.64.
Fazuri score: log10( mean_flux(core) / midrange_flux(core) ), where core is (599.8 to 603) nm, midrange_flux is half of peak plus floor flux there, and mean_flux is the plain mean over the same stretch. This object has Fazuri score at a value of -0.0054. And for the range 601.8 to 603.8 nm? 0.0024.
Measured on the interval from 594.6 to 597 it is 0.0346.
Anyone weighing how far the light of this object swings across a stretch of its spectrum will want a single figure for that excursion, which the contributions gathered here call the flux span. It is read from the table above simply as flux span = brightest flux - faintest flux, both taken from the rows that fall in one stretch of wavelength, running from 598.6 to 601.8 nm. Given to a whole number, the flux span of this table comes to 20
